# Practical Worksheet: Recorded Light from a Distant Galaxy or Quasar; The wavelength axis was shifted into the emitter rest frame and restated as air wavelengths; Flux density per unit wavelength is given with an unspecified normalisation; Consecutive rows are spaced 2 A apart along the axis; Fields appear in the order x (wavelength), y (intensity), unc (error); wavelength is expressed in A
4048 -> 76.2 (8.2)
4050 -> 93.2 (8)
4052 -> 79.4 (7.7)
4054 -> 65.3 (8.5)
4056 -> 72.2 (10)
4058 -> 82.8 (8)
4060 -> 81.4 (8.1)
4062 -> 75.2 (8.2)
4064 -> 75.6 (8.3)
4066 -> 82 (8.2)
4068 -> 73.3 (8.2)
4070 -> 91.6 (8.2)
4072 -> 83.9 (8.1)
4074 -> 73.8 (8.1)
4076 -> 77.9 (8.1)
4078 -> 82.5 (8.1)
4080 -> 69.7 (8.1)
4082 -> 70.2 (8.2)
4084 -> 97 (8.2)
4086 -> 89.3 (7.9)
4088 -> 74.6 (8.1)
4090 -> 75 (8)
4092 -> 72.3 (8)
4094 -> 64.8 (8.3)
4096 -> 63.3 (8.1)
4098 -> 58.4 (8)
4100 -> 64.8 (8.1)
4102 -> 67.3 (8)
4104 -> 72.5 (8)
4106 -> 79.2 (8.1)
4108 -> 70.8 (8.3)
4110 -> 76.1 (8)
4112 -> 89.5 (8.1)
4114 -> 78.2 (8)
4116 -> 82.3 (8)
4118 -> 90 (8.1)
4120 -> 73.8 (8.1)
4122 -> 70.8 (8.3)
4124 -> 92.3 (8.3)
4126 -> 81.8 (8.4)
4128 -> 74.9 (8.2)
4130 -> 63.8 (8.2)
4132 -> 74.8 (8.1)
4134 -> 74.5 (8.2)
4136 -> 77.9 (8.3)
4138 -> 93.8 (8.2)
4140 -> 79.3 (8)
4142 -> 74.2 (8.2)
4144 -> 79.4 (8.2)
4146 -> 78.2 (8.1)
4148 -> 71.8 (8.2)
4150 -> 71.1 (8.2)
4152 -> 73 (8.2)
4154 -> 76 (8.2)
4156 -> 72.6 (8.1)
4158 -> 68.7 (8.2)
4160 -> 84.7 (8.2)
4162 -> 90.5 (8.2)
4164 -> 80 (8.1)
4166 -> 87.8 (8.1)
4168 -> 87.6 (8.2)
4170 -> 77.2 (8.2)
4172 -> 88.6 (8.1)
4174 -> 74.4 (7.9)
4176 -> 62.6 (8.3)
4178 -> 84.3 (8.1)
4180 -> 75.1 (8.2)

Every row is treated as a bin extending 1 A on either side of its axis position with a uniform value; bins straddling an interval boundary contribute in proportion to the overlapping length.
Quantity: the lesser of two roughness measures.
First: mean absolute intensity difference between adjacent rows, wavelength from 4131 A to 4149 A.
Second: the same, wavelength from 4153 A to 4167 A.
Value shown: 6.5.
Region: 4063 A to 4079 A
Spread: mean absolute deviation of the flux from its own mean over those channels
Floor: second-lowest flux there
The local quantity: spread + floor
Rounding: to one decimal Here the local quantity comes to 78.7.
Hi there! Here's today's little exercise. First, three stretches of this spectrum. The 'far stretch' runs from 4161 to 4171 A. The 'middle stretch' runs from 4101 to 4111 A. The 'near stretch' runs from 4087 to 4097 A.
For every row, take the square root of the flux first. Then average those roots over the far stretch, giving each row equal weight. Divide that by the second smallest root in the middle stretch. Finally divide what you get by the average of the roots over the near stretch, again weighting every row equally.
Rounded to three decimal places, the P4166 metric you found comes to 0.131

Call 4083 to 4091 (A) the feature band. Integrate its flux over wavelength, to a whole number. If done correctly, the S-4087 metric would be 672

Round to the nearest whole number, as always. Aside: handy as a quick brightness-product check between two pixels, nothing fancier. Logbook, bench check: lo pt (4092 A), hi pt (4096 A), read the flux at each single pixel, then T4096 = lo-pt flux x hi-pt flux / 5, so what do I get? 915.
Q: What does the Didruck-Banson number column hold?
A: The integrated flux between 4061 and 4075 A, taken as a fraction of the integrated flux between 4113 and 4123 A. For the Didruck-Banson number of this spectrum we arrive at 1.4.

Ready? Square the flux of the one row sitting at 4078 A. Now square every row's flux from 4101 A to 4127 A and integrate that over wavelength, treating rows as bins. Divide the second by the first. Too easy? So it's 24.0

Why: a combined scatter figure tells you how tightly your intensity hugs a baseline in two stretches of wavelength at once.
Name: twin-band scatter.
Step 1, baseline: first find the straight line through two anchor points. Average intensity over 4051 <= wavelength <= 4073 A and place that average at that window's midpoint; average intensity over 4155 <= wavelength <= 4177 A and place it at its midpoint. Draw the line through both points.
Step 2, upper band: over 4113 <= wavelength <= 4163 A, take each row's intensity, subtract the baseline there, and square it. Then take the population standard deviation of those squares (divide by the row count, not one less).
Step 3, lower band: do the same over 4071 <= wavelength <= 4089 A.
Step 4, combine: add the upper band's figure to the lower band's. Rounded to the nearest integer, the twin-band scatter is 165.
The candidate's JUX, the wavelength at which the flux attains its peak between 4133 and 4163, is 4138 A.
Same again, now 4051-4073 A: 4070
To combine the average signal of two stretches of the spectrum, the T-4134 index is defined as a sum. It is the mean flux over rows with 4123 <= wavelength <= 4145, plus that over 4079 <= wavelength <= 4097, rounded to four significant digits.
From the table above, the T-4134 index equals 153.9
